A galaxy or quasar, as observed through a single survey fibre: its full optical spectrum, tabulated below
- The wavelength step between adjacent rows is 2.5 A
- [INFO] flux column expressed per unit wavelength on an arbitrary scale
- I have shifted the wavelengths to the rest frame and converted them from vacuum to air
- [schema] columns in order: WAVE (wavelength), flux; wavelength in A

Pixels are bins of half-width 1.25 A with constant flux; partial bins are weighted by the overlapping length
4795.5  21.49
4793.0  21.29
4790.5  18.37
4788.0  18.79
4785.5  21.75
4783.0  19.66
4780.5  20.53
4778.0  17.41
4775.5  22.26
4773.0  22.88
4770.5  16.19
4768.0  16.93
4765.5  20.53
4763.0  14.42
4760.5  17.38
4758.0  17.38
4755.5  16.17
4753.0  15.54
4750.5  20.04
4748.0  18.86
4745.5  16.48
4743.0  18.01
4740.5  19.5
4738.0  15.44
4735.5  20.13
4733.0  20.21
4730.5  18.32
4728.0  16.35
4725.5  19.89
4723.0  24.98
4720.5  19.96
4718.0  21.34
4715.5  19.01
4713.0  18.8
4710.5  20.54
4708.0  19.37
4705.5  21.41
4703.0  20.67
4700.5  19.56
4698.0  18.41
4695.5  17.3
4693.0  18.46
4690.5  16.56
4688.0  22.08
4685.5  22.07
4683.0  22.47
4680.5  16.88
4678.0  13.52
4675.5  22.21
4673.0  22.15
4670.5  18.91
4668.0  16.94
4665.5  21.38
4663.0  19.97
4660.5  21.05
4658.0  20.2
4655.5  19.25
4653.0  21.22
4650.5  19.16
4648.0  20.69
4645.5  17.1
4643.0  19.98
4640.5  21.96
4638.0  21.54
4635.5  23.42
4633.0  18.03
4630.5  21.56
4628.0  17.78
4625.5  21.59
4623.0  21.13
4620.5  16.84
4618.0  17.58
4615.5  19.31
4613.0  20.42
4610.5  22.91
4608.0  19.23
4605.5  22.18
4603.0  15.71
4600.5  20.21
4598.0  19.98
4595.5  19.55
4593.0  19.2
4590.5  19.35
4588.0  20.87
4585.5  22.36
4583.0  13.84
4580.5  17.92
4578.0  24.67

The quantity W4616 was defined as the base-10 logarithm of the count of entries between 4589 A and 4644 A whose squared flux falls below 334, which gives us 0.70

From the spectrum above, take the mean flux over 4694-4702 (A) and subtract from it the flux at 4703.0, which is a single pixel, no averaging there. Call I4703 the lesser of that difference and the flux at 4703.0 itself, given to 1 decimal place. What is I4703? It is -2.2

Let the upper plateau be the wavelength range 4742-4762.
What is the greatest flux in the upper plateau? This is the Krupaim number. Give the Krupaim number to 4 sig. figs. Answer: 20.04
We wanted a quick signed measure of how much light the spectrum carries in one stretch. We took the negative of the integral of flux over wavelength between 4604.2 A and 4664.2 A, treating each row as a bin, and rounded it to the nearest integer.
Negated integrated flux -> -1210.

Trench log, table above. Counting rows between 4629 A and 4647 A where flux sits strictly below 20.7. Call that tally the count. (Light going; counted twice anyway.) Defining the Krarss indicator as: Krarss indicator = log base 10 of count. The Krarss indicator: 0.48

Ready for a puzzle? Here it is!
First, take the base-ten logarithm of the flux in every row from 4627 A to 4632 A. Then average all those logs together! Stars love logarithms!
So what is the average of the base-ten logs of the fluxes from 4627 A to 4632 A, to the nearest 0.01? 1.29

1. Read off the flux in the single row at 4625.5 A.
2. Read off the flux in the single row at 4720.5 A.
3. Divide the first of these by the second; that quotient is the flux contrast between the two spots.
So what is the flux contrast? 1.08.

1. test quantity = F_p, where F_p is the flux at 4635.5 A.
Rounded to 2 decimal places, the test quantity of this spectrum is 23.42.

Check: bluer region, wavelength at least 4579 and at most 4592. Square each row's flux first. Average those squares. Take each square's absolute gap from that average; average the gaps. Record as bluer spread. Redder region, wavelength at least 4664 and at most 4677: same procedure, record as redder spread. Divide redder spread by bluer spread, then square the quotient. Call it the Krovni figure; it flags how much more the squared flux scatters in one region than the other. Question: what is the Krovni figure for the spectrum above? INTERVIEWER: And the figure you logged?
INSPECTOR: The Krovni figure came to 0.8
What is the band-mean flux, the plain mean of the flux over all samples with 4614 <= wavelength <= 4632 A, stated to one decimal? 19.4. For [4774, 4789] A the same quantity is 20.1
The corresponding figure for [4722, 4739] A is 19.3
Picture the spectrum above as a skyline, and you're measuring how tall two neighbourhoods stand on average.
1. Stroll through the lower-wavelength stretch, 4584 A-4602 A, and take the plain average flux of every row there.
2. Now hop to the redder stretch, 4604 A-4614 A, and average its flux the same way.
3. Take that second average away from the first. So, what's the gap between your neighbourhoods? -1.0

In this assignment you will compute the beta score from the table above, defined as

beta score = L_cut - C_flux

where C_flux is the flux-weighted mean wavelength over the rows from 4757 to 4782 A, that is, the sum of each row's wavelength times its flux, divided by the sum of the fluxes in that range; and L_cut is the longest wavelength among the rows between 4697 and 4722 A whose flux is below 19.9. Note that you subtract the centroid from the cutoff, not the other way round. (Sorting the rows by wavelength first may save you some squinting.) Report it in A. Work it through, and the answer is -54.2 A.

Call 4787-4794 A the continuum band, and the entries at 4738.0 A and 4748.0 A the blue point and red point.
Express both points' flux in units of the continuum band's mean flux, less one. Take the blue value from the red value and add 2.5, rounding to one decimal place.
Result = 2.7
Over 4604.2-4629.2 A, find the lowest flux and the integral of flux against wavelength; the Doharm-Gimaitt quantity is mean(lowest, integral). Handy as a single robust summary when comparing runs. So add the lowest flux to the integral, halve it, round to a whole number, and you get 257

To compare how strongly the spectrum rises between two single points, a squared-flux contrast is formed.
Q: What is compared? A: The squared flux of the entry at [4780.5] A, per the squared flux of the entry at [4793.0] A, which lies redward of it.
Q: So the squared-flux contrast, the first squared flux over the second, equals 0.93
